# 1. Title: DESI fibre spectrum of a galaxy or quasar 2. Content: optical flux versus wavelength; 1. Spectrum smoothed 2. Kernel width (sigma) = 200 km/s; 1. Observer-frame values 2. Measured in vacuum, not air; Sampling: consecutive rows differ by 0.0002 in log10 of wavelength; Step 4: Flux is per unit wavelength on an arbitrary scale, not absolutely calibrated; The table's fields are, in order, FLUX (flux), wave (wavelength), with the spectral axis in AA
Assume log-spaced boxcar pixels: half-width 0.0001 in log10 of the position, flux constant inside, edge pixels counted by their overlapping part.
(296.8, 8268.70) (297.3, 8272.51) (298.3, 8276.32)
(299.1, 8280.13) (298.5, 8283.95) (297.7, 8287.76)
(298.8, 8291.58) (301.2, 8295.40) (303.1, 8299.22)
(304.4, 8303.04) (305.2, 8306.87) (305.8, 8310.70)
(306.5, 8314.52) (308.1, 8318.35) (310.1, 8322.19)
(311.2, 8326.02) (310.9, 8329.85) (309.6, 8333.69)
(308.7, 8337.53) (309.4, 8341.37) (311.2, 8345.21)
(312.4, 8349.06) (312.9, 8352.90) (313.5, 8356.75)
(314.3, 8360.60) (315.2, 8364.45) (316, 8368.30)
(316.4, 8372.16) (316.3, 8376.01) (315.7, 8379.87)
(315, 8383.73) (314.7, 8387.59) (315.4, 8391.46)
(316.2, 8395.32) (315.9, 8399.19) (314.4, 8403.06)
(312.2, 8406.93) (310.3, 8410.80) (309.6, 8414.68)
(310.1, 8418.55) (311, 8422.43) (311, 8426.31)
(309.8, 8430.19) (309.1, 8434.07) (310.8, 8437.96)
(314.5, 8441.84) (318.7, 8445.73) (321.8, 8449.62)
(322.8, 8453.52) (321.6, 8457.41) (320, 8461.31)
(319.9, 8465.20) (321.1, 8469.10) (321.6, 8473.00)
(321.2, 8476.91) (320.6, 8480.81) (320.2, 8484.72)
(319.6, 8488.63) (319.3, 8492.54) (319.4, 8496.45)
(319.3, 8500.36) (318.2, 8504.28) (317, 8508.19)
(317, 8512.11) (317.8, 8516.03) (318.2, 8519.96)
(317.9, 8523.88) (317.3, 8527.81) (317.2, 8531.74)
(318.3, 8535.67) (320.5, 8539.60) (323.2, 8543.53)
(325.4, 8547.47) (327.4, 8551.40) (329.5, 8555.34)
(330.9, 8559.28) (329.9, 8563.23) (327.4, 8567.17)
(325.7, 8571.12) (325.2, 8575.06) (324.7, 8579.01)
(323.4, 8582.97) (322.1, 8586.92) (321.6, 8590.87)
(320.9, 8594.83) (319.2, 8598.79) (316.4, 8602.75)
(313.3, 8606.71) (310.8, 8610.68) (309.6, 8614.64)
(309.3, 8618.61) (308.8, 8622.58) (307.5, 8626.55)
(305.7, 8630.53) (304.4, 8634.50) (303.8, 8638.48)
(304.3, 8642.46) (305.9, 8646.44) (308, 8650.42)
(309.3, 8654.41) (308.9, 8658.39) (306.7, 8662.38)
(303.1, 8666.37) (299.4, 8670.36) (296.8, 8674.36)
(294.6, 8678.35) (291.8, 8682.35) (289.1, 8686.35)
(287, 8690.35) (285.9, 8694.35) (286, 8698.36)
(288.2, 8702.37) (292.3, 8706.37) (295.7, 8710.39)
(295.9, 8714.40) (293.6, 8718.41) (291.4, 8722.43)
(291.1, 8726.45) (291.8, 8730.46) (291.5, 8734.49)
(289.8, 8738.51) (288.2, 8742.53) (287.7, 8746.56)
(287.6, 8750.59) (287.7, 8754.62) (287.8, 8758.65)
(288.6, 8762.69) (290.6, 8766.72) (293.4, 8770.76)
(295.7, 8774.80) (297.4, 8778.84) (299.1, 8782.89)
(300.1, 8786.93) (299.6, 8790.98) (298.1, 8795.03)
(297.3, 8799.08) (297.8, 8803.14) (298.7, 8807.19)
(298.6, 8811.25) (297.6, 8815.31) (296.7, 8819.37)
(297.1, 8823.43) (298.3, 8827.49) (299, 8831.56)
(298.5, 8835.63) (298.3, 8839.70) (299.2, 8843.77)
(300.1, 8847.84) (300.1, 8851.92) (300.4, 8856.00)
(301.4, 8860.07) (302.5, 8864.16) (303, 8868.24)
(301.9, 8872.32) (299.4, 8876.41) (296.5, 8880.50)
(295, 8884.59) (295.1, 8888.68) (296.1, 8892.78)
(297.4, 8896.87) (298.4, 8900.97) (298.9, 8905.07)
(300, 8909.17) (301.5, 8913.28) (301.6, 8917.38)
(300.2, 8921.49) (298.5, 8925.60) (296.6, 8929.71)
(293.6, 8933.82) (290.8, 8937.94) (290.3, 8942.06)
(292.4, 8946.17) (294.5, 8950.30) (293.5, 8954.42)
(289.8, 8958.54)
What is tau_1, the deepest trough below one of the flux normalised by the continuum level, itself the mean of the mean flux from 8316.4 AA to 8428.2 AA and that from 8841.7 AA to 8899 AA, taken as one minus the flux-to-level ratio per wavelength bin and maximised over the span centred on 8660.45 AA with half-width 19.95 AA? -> 0.04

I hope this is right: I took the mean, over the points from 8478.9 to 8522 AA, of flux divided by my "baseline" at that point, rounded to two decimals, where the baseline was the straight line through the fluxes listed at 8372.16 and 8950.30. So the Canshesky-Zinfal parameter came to 1.02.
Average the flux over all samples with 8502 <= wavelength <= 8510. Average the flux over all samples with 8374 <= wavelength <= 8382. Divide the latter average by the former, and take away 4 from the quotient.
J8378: -3.01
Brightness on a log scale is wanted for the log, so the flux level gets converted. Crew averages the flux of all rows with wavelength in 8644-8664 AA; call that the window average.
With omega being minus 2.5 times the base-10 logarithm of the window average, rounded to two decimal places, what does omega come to -6.22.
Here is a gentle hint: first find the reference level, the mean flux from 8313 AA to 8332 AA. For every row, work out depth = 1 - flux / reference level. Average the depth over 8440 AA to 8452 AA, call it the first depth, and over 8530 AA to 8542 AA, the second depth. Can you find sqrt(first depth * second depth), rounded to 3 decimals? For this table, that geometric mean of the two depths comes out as 0.030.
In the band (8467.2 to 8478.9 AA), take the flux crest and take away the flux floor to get 0.50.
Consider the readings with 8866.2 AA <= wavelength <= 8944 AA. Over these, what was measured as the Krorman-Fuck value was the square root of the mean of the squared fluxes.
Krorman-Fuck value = 298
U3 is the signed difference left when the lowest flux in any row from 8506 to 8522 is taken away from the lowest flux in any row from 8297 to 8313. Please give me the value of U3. -14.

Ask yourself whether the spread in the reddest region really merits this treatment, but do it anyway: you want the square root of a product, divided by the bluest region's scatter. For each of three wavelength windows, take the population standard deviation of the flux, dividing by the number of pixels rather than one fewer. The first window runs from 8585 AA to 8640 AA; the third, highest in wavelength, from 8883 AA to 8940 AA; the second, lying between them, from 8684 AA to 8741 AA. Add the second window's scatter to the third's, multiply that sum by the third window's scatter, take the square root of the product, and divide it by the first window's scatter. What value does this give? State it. 0.7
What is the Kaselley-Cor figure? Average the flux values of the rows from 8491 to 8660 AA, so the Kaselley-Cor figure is 317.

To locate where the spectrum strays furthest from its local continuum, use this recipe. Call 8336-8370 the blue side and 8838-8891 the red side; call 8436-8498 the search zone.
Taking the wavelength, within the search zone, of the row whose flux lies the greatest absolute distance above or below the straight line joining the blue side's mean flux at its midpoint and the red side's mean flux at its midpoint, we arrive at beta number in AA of 8453.52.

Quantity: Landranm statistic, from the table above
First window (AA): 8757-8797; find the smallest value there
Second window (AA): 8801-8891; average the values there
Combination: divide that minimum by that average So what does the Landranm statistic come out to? 0.96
